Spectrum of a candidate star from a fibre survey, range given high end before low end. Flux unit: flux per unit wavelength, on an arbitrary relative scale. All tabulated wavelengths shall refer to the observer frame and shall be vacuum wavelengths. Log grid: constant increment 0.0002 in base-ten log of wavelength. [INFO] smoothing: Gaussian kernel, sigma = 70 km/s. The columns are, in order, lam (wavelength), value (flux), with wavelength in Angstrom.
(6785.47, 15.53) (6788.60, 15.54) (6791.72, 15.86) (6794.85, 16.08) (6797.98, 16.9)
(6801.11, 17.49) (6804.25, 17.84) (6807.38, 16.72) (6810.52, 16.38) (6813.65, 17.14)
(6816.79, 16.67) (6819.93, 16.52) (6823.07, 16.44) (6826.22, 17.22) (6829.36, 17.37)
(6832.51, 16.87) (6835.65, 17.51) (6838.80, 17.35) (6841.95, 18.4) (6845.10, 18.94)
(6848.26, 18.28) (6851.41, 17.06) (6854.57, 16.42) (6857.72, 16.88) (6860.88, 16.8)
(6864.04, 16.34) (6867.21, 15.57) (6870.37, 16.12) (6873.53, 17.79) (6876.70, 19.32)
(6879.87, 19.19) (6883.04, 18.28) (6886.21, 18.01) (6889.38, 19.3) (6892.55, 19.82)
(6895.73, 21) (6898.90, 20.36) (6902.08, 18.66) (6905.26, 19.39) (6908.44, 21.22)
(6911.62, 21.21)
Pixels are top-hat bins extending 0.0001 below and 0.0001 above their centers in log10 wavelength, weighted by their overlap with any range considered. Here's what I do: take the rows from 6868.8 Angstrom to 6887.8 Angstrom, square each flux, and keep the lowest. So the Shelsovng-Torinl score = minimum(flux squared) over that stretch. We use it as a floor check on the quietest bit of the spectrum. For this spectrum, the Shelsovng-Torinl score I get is 260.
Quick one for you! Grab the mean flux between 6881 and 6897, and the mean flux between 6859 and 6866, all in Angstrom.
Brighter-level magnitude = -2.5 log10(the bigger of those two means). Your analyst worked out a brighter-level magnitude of -3.21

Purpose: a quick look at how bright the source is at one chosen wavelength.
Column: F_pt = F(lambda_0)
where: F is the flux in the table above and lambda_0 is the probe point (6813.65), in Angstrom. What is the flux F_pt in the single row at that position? 17.14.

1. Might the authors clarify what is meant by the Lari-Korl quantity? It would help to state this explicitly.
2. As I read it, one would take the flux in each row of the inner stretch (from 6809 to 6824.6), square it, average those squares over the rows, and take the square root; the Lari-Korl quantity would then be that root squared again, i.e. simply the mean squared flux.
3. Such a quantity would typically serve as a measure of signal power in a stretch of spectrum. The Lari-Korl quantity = 277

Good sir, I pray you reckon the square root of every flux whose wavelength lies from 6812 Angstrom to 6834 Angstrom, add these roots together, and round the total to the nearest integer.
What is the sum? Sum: 29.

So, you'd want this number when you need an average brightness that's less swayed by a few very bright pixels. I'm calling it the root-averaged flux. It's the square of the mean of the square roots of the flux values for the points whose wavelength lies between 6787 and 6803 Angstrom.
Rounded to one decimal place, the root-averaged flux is 16.4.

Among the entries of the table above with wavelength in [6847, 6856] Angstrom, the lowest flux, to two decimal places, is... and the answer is 16.42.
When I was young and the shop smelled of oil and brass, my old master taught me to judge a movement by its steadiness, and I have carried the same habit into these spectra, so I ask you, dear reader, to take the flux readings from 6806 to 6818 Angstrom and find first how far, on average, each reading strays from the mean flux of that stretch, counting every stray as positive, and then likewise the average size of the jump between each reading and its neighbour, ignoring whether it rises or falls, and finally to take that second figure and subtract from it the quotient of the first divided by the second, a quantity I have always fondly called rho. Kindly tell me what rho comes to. 0.1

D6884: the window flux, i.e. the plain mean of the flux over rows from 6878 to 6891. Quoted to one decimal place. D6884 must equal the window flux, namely 18.7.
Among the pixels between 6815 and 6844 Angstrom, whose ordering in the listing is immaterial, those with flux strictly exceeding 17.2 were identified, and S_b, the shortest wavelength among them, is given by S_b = 6826.22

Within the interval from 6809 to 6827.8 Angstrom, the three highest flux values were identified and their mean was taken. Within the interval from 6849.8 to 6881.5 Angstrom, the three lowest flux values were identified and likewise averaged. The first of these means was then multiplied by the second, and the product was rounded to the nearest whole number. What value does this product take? 272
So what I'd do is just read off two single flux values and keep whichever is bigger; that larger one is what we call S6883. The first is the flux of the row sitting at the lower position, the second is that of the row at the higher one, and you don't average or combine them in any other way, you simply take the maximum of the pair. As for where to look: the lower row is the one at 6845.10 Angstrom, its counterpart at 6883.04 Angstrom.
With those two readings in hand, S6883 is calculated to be 18.9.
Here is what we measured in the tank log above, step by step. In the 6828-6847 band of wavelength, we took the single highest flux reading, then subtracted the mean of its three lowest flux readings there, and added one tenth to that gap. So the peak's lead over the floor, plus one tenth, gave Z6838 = 1.84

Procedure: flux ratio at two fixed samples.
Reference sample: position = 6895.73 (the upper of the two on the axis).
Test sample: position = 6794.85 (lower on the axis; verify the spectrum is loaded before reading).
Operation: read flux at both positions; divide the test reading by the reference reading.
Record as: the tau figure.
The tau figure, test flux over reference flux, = 0.77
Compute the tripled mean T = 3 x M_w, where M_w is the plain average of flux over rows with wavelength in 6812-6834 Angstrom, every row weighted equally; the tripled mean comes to 51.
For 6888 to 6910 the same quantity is 60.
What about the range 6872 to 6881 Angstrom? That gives 56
